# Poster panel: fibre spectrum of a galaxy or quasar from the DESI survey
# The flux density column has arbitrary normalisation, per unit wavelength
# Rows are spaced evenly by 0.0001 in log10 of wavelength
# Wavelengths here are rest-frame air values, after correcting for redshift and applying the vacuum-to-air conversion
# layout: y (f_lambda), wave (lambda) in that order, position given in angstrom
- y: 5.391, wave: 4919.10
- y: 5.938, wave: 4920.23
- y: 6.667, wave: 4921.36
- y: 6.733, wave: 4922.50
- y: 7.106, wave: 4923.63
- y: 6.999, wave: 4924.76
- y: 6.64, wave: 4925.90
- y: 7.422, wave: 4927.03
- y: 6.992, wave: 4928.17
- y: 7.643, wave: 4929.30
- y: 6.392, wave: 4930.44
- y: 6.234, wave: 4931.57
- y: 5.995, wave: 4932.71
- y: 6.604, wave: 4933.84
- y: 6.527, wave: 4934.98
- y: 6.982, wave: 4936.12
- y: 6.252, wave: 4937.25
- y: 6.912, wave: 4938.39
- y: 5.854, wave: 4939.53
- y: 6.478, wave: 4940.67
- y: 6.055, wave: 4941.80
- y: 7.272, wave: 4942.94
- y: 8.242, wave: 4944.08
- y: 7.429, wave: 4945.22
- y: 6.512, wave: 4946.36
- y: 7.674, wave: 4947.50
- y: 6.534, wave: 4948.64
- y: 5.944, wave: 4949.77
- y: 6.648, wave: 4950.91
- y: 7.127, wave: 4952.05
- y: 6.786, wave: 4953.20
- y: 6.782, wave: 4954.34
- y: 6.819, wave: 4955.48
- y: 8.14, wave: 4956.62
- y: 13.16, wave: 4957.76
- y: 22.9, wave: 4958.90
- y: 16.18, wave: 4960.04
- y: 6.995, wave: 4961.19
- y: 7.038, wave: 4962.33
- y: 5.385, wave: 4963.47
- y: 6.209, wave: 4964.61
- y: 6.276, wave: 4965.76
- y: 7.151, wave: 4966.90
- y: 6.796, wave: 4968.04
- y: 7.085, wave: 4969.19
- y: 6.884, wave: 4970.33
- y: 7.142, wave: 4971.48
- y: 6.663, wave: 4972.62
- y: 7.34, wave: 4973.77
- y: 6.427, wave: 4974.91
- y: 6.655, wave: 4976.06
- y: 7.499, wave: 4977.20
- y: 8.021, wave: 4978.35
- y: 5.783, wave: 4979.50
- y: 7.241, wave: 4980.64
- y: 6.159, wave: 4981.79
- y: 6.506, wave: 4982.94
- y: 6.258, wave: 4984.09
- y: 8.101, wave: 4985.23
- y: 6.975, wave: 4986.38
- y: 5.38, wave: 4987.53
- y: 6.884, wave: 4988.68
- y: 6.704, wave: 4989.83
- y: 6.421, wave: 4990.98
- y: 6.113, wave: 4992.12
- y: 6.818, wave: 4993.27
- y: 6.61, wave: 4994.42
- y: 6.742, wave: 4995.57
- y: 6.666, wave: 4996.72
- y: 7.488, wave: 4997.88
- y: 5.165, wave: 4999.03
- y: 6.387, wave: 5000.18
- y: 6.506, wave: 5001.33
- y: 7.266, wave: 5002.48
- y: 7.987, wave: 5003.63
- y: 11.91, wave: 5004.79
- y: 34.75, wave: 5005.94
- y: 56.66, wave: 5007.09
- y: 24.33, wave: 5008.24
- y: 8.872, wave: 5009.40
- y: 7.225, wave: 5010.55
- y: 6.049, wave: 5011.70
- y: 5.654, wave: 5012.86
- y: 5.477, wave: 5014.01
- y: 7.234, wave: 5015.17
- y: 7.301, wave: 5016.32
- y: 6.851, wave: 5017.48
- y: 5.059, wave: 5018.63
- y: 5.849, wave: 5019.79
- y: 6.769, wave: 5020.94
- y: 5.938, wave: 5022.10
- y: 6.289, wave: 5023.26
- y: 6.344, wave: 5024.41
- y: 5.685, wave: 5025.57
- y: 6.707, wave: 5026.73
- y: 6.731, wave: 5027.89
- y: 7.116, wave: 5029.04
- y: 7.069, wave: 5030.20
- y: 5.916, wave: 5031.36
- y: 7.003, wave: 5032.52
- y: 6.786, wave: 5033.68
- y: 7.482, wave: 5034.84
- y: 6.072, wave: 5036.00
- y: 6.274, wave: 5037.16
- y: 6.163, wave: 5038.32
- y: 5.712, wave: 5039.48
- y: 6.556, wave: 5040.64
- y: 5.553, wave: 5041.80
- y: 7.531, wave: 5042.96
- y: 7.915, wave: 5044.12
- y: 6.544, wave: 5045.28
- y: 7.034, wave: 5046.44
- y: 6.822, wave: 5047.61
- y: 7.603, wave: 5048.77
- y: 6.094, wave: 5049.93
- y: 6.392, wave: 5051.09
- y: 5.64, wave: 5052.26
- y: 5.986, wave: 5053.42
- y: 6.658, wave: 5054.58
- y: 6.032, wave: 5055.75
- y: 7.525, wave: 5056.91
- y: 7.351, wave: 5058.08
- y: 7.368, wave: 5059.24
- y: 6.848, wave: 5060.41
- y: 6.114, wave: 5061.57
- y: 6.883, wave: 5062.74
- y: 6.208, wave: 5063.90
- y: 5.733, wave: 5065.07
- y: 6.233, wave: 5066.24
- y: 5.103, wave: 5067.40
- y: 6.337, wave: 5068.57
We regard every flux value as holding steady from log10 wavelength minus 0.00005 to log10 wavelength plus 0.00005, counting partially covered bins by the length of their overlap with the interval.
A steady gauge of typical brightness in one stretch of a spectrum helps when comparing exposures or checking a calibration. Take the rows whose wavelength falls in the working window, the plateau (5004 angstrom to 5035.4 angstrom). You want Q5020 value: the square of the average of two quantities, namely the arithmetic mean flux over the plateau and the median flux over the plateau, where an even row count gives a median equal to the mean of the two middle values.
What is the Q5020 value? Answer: 73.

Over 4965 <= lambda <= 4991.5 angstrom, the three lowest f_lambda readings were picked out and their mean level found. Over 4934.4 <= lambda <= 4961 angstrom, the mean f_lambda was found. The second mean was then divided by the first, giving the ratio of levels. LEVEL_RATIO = 1.42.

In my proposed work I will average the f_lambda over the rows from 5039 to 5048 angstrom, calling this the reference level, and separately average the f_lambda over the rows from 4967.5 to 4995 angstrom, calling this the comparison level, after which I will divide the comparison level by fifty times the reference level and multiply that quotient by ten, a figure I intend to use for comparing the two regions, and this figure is 0.202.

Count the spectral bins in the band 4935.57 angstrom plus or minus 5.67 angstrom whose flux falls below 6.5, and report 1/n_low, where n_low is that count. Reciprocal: 0.17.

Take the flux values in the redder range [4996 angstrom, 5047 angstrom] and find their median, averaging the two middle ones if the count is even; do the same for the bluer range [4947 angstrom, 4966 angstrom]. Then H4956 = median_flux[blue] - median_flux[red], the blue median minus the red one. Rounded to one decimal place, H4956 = 0.1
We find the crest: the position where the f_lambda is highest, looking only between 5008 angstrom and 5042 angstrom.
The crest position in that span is 5008.24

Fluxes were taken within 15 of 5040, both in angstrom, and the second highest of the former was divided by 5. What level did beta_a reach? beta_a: 1.52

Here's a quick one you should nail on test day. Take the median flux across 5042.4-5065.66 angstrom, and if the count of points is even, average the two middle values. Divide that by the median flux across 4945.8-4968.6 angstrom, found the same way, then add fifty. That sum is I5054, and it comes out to 51.0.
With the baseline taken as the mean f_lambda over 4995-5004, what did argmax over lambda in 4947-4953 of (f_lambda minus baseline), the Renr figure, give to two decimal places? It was 4947.50 angstrom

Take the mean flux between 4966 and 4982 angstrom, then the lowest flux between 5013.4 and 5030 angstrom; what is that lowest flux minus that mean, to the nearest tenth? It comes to -1.9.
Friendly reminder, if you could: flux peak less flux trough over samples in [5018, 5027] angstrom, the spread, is 1.7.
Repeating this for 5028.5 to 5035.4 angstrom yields 1.6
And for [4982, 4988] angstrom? 2.7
